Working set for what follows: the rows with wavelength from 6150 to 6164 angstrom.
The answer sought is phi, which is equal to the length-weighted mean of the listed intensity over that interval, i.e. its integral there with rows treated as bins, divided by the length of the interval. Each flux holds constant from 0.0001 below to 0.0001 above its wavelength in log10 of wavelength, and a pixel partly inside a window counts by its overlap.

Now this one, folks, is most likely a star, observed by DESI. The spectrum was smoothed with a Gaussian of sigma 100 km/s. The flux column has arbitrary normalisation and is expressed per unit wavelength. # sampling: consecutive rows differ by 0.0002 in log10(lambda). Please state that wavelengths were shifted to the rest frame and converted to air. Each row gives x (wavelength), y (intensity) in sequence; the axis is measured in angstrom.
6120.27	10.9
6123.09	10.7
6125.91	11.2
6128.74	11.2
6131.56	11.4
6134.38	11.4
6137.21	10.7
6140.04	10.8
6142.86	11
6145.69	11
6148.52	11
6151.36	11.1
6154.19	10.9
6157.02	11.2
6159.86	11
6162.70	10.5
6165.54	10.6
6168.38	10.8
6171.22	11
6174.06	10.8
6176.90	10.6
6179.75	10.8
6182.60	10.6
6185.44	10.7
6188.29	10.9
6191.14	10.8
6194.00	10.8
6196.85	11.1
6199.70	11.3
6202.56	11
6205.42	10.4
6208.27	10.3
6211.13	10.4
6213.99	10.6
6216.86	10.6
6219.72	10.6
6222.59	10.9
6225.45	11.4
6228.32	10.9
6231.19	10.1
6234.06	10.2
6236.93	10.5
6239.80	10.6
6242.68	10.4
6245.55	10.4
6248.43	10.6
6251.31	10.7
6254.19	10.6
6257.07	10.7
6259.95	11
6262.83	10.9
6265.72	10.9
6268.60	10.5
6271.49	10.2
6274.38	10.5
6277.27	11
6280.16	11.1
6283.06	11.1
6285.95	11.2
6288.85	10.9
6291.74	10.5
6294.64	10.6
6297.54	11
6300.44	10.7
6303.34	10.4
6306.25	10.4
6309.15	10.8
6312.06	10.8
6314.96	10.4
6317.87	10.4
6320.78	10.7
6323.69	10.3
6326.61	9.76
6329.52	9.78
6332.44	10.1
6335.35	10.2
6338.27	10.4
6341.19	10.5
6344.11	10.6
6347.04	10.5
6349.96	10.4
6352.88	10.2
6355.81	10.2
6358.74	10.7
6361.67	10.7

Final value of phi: 10.9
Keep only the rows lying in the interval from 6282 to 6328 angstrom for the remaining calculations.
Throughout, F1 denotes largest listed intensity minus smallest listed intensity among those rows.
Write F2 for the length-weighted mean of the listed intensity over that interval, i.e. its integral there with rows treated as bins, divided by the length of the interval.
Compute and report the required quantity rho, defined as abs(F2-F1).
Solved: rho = 9.2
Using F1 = 1.4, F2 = 10.6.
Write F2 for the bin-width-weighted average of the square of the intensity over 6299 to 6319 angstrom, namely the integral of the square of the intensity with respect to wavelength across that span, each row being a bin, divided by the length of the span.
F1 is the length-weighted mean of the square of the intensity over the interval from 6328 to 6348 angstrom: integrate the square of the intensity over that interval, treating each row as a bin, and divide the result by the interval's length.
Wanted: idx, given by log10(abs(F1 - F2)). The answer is 0.75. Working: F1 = 106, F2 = 112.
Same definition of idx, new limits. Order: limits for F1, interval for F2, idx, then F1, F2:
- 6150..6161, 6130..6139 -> 0.36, 122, 124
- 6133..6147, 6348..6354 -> 1.14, 121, 107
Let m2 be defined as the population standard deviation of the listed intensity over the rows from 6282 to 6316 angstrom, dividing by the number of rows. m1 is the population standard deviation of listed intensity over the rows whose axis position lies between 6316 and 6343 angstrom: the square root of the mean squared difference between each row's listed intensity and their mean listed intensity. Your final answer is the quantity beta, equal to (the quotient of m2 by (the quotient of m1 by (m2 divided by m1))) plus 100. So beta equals 101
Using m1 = 0.30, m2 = 0.27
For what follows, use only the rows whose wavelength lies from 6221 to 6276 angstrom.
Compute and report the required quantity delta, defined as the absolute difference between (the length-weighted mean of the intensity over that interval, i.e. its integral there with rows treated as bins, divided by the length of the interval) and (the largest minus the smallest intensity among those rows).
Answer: 9.3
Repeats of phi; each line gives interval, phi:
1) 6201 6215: 10.5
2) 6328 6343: 10.2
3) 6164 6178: 10.8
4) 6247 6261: 10.7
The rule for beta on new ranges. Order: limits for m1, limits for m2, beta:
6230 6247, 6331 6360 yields 101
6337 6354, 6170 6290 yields 106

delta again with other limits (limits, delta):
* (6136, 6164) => 10.2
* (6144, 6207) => 10.0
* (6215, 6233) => 9.4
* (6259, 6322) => 9.7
